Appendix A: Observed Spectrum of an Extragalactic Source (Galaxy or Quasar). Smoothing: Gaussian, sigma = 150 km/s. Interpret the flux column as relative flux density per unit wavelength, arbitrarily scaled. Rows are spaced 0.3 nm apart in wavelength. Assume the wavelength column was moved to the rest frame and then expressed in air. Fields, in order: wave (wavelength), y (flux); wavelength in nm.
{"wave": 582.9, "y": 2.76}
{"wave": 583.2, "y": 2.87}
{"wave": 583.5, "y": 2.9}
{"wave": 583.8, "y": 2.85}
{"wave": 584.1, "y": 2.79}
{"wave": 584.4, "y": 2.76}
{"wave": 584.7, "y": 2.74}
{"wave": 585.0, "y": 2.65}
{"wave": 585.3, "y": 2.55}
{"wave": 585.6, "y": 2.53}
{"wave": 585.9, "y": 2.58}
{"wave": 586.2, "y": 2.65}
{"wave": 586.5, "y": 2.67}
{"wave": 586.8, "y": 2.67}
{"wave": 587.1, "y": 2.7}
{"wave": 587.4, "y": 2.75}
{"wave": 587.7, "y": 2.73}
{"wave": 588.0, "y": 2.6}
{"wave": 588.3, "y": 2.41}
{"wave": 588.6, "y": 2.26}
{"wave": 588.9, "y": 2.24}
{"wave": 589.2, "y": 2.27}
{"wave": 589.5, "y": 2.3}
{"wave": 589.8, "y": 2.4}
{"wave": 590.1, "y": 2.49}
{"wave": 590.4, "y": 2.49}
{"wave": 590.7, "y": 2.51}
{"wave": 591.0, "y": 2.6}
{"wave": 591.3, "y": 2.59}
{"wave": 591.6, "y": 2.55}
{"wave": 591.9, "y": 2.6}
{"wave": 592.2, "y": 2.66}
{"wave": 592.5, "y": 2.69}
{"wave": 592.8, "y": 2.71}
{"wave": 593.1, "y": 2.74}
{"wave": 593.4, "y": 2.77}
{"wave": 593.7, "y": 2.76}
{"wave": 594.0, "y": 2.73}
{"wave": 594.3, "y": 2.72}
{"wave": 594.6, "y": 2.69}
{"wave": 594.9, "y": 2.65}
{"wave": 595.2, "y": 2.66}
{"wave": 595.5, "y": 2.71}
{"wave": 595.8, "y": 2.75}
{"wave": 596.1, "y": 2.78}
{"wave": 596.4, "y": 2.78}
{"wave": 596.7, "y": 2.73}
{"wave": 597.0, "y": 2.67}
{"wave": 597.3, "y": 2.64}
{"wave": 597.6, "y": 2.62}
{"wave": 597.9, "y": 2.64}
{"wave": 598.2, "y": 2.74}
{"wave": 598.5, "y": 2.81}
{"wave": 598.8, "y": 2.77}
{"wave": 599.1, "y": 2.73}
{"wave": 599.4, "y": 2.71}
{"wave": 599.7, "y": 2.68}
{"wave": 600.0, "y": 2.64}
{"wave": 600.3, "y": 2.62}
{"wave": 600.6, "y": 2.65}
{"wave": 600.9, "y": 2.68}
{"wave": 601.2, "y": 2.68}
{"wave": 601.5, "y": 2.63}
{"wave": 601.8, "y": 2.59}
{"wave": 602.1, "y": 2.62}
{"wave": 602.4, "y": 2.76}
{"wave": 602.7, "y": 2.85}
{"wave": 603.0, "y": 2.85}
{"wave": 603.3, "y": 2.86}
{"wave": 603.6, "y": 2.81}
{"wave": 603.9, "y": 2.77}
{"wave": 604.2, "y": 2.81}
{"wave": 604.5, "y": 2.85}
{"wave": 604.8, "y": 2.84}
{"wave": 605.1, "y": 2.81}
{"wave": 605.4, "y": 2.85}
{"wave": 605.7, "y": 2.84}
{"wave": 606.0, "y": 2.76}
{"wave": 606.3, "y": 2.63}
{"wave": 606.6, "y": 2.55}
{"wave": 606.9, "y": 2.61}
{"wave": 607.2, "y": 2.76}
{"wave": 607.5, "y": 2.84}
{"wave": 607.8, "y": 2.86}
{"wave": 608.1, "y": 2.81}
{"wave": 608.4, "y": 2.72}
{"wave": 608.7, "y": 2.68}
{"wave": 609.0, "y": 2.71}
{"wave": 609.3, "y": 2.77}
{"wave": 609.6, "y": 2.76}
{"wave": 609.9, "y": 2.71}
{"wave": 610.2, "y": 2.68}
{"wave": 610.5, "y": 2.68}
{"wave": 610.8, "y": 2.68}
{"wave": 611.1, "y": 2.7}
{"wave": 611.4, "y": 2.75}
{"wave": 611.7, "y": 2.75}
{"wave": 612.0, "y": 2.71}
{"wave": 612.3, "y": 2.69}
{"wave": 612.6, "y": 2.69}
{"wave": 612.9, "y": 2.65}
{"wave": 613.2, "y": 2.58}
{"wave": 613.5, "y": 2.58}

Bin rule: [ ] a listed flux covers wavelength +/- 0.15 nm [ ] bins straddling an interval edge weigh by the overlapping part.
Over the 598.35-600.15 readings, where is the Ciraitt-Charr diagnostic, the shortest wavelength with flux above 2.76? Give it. 598.5 nm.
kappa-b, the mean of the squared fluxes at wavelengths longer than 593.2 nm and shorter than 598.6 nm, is 7.37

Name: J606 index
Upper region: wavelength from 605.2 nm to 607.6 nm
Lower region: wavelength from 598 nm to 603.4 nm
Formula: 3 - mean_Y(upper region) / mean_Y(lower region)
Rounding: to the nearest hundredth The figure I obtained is 1.99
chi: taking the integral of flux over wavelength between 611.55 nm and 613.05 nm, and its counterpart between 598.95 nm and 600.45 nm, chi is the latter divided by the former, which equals 0.992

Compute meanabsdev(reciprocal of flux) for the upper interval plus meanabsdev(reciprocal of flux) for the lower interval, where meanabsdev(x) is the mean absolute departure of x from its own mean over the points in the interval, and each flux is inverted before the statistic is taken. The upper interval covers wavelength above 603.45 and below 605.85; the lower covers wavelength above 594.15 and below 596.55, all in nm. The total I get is 0.0082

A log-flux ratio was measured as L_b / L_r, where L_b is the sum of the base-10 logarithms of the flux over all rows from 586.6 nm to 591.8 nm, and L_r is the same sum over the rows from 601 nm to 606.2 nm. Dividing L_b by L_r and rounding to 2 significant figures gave 0.90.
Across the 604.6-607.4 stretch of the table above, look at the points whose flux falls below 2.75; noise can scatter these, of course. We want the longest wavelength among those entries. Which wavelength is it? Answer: 606.9 nm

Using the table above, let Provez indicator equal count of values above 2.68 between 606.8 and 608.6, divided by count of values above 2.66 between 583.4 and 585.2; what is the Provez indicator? 1.0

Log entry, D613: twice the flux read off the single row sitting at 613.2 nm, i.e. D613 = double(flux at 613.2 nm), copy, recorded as 5.16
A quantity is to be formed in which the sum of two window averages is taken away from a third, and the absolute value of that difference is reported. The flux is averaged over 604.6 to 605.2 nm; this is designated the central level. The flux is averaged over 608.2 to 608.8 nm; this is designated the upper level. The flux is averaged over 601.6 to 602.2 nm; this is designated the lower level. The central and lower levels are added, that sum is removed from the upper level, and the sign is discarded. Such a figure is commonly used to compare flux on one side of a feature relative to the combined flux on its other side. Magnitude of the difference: 2.7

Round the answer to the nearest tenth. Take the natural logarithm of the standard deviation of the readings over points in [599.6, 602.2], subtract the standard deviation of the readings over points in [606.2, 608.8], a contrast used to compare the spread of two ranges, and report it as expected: -3.6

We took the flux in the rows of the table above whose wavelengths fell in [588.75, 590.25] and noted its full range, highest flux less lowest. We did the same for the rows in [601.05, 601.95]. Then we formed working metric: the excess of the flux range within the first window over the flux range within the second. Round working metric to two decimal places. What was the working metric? 0.16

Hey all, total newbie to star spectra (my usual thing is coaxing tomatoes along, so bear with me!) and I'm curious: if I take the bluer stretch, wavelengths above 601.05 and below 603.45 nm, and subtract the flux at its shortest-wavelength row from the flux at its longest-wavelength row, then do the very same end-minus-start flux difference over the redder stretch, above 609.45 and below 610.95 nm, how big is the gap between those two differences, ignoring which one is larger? 0.26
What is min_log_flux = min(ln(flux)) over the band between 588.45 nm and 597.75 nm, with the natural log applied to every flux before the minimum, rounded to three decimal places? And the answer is 0.806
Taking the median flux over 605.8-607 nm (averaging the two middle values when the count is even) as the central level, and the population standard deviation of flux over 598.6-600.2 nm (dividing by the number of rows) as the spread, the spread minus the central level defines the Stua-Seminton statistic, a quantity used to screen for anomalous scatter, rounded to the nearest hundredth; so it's -2.58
